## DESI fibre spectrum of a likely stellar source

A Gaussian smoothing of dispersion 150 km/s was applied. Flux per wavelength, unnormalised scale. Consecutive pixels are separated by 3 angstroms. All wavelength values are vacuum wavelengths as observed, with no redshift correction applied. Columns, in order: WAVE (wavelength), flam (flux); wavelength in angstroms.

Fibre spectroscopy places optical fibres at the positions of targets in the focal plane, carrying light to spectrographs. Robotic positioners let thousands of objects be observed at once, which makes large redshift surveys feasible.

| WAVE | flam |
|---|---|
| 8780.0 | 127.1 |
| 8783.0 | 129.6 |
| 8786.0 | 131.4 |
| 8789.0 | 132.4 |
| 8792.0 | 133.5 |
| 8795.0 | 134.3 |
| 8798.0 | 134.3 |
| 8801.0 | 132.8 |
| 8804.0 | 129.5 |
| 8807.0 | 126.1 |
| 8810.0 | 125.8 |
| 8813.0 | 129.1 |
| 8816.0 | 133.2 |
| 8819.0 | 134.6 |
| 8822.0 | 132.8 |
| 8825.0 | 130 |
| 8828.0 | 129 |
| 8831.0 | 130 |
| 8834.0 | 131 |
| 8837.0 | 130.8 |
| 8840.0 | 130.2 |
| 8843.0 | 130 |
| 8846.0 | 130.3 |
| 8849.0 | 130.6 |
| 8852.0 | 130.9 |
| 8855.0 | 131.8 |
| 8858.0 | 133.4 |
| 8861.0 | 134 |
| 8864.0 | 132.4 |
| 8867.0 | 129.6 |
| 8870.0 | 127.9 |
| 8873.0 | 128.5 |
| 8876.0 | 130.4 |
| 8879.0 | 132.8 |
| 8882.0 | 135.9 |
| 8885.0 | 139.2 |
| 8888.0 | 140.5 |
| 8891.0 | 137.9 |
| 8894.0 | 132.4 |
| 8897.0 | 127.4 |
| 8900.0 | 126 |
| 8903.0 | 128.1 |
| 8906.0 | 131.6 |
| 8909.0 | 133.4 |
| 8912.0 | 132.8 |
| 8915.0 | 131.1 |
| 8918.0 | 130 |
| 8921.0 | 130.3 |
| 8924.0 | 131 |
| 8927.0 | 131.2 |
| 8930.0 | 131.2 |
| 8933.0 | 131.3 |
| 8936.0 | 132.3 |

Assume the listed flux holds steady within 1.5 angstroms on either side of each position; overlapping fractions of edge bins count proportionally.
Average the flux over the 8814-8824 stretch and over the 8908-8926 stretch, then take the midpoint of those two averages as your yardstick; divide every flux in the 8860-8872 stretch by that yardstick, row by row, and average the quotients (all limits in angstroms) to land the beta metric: 0.989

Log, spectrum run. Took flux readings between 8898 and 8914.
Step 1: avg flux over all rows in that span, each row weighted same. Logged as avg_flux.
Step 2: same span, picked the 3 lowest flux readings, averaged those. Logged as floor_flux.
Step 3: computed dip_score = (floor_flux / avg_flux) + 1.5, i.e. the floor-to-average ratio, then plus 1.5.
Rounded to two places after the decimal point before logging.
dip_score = 2.49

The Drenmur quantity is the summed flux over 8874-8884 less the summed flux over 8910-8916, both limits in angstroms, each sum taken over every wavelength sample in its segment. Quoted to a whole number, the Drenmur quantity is 135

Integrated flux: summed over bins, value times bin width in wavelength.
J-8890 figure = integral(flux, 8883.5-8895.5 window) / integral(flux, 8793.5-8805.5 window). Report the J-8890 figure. 1.04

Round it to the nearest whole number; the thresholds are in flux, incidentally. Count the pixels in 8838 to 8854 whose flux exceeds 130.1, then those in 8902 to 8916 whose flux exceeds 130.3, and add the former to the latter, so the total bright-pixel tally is 8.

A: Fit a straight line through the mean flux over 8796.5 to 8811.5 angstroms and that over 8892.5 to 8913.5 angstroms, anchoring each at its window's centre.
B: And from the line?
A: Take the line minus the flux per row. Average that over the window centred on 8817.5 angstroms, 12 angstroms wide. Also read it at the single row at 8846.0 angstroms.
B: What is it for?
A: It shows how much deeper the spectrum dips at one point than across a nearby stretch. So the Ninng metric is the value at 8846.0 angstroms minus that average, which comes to 2.3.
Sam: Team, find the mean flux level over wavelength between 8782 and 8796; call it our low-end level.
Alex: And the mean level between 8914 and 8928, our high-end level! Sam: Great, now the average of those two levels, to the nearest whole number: 131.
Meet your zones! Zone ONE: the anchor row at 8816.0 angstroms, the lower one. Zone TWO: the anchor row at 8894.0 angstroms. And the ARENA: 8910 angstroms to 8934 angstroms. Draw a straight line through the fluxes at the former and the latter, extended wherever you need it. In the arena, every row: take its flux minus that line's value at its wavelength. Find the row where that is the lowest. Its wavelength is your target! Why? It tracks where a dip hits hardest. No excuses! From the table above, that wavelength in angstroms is 8918.0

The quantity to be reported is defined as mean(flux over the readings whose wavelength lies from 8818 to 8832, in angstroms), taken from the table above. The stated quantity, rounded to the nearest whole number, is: 131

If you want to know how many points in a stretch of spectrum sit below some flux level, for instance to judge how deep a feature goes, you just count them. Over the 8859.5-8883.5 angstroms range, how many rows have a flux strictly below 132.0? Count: 4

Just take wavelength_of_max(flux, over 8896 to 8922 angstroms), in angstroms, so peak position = 8909.0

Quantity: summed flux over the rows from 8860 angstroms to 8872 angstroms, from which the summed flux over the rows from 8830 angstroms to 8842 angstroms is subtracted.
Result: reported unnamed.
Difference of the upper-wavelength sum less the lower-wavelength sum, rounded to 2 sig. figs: 1.9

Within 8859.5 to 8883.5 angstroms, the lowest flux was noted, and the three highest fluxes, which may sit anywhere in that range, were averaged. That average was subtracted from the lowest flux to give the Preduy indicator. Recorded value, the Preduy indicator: -6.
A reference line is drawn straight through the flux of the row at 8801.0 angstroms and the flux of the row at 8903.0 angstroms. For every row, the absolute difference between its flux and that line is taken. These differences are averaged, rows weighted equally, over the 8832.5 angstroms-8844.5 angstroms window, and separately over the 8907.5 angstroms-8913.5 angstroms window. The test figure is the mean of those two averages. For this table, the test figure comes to 3.0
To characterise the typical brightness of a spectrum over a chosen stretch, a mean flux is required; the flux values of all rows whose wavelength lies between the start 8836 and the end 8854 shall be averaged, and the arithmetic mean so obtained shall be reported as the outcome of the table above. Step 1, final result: 130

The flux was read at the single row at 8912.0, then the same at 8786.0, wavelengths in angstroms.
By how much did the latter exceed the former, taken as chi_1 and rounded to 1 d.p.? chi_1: -1.4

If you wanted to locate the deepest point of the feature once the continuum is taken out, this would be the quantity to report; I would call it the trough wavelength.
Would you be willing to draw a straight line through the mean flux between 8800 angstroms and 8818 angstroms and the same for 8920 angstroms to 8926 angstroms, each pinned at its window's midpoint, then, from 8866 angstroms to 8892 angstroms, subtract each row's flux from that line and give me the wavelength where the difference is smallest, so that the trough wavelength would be 8888.0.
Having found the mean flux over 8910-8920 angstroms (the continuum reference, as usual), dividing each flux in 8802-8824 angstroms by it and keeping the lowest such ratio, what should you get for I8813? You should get 0.958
